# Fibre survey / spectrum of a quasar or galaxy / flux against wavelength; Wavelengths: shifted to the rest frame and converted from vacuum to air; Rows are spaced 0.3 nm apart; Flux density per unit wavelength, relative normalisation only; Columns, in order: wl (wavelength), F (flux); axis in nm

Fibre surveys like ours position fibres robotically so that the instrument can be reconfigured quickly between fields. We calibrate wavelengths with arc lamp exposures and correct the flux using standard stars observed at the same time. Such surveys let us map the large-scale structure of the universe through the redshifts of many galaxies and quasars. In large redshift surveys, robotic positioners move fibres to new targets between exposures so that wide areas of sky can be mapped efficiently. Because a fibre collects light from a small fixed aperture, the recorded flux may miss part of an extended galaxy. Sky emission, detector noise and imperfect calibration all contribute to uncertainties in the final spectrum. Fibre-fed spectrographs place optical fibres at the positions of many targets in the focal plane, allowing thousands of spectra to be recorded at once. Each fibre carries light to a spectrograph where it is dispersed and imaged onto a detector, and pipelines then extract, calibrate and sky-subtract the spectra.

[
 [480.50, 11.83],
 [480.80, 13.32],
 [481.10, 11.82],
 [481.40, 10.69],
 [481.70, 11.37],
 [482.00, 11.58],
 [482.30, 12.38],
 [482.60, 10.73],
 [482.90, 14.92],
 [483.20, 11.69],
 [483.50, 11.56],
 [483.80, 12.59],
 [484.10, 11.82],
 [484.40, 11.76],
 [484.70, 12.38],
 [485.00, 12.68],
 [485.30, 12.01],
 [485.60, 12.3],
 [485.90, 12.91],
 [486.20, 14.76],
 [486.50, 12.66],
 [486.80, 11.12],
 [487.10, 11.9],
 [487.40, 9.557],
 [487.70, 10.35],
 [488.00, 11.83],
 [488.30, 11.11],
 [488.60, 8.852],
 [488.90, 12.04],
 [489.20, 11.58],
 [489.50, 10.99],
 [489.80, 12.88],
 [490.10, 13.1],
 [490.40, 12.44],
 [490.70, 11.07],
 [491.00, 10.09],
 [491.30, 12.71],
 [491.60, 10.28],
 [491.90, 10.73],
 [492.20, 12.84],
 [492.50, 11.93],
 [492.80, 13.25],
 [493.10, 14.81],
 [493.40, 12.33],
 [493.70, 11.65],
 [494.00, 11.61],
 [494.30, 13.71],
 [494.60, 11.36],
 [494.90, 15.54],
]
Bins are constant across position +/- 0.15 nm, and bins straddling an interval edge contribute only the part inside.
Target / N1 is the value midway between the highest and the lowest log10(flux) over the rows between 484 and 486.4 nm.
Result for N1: 1.12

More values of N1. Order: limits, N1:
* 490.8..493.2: 1.09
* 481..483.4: 1.10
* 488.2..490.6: 1.03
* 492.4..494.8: 1.11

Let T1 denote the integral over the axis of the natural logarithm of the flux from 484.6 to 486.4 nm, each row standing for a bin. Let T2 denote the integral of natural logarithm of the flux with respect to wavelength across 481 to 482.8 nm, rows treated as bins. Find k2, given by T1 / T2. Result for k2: 1.04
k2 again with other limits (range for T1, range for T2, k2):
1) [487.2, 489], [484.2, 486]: 0.94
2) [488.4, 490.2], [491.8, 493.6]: 0.96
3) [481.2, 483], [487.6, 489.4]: 1.03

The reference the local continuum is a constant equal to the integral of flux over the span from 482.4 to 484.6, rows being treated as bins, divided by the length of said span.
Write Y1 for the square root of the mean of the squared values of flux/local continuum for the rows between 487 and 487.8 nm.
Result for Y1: 0.88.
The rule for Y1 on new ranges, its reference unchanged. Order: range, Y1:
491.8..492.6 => 0.98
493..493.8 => 1.07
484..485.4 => 1.00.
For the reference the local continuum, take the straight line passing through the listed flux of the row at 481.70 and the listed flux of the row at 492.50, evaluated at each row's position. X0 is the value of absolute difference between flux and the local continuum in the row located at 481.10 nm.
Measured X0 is 0.48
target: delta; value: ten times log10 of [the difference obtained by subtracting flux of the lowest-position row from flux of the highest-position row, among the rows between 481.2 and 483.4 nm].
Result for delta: 0.0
